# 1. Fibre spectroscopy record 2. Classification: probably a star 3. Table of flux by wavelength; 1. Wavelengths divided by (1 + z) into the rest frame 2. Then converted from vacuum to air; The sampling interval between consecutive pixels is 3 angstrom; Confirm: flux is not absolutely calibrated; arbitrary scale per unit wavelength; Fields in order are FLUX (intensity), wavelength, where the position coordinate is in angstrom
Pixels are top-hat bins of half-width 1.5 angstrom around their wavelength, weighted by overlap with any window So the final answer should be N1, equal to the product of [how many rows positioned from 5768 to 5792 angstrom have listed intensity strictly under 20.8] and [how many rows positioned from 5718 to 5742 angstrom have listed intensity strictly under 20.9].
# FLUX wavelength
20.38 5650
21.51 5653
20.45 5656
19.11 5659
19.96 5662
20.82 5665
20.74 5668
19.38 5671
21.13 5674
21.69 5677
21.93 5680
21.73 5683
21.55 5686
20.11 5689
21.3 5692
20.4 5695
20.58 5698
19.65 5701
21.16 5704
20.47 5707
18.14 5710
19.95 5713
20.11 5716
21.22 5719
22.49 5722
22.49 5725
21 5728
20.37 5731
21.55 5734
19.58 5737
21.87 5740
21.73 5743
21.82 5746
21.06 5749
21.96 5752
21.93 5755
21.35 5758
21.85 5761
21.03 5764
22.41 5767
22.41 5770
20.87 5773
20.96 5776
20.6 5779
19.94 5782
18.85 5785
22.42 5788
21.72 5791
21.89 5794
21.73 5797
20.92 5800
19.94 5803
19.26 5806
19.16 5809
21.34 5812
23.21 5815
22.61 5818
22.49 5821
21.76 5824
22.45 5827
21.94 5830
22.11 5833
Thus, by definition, 6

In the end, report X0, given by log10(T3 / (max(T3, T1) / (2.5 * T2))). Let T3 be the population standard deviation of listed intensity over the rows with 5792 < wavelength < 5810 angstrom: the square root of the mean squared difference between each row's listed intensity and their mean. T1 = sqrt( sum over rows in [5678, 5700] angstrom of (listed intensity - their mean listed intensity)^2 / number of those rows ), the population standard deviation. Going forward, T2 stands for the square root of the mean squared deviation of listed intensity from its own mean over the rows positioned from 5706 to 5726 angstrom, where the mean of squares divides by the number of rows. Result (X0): 0.6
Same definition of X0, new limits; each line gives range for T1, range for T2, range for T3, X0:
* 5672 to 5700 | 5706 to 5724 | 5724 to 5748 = 0.5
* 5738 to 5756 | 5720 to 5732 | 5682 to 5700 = 0.4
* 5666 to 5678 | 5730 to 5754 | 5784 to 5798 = 0.3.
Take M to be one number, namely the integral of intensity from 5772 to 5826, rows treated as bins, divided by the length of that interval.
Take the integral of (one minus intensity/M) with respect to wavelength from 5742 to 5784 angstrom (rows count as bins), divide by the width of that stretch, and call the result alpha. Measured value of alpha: -0.013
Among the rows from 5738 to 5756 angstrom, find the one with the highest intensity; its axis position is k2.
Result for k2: 5752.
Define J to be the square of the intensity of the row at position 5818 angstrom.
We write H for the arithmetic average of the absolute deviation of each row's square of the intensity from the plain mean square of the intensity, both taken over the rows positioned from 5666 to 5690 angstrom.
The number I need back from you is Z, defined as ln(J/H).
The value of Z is 2.84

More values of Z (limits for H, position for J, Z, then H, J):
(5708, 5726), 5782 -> 1.98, 55.1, 398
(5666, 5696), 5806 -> 2.59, 27.9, 371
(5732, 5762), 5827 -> 3.21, 20.3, 504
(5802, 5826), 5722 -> 2.21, 55.5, 506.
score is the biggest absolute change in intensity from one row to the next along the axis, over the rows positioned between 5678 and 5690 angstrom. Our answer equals 1.4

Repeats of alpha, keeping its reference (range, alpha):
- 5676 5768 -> 0.000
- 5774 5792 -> 0.018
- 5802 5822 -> -0.002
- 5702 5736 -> 0.016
